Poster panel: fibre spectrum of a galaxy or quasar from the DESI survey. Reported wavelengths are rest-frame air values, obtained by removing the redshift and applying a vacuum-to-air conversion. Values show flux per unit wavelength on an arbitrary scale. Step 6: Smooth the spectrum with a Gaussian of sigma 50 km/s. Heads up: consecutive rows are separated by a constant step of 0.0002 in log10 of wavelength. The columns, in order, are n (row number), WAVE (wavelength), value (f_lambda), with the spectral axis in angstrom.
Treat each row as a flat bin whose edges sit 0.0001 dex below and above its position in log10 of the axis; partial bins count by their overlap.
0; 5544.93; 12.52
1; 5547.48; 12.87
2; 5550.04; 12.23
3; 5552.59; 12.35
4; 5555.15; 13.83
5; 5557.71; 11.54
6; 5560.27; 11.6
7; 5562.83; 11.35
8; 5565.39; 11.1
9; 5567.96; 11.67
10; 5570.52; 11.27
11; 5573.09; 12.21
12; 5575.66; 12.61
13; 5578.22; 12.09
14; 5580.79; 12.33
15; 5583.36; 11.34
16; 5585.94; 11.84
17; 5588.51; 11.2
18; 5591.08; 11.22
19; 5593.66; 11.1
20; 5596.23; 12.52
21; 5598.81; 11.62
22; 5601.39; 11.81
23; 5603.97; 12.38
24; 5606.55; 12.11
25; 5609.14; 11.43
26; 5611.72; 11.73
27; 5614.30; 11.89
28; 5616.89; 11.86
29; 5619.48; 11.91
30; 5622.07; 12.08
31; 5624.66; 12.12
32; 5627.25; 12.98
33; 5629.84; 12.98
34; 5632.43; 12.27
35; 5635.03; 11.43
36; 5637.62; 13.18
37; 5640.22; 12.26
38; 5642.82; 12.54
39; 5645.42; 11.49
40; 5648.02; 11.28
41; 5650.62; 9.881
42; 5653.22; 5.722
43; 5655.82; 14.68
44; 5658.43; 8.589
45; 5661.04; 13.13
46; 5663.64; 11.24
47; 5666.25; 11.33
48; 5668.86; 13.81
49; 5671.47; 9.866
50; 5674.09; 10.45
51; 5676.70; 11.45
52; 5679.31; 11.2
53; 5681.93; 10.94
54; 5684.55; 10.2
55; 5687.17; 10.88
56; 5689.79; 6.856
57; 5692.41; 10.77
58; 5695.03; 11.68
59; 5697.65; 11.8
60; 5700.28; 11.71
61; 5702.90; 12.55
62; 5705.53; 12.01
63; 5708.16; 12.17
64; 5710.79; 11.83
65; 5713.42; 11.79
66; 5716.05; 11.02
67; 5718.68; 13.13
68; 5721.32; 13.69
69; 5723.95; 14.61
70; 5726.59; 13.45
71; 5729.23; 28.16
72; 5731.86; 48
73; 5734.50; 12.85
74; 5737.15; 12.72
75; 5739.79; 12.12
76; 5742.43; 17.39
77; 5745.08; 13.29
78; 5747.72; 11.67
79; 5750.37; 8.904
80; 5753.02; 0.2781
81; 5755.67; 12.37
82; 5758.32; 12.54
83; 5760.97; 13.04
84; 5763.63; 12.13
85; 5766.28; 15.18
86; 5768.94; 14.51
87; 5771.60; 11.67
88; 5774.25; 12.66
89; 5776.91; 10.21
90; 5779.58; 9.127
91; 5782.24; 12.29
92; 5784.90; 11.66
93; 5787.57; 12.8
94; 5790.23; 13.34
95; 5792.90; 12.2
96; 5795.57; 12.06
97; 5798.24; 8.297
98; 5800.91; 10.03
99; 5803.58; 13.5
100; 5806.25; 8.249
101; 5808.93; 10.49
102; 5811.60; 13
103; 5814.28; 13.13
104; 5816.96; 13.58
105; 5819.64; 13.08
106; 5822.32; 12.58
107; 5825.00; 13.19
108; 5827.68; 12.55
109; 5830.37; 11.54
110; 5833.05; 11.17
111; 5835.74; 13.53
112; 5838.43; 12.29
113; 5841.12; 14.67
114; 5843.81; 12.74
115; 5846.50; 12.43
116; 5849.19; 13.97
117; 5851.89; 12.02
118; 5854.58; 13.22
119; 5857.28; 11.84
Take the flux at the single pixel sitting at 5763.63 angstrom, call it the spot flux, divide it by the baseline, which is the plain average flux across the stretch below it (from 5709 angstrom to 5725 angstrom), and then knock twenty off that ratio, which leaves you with -19.0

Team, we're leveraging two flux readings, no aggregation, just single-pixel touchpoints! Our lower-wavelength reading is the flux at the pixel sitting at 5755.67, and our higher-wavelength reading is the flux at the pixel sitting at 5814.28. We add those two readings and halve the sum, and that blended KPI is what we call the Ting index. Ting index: 12.75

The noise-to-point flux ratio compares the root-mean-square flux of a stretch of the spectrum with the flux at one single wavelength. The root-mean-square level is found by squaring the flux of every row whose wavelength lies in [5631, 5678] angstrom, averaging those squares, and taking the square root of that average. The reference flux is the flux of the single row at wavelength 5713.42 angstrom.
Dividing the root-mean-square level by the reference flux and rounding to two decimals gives 0.98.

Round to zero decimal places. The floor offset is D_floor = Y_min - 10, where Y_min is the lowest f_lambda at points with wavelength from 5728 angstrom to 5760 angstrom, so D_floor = -10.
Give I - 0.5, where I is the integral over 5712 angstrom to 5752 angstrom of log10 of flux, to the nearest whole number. 46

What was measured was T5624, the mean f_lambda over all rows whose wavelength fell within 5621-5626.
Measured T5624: 12.1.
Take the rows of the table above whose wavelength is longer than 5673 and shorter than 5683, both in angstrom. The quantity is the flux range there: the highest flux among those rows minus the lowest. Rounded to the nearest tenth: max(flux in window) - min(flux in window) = 1.0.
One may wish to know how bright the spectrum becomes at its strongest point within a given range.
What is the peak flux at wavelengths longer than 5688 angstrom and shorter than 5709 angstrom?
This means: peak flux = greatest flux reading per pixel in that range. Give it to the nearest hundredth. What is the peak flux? 12.55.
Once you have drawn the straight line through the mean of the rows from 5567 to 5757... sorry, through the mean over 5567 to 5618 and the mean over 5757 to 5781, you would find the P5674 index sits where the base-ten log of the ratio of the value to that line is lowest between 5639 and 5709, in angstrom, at 5653.22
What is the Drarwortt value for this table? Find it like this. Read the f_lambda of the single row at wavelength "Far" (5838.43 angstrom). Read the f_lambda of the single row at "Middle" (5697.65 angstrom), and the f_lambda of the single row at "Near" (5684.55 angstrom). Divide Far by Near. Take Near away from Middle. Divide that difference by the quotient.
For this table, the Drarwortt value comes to 1.3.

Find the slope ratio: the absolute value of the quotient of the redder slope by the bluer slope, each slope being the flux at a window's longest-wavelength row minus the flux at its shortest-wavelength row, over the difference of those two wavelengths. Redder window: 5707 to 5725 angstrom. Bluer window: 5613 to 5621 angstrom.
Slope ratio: 40.0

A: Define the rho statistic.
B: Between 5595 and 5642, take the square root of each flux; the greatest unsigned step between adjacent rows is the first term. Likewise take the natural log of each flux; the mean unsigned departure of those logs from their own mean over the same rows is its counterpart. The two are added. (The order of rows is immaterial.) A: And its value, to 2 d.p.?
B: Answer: 0.28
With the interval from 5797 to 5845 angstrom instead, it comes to 0.93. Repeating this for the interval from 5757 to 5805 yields 0.70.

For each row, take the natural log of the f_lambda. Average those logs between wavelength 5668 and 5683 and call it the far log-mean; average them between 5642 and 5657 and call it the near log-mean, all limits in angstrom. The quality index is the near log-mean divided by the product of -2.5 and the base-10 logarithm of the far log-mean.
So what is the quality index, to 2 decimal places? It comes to -2.45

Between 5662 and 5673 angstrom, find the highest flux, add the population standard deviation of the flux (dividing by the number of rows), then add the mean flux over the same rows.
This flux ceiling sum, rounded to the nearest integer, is 27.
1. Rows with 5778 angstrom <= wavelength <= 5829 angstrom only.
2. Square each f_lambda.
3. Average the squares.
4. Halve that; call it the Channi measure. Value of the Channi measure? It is 72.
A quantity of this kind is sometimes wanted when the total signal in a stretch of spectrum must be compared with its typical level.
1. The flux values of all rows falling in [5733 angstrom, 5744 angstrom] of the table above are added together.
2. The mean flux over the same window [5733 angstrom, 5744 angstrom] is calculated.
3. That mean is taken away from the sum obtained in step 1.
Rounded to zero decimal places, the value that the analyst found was 41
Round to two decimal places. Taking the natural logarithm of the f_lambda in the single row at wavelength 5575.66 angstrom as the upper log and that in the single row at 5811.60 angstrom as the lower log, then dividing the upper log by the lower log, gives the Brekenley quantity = 0.99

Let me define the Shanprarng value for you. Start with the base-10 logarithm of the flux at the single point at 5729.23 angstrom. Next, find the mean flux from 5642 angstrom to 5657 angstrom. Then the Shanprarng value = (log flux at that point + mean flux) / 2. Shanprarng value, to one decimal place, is 6.2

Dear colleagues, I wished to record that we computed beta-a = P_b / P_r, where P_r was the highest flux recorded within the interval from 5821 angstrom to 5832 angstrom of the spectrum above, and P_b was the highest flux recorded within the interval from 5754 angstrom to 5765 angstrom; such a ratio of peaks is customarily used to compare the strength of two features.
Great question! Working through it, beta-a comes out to 0.99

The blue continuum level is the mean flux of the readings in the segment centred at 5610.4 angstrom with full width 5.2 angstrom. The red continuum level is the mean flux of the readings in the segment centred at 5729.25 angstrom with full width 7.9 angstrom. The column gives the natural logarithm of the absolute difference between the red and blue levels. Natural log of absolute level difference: 2.9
